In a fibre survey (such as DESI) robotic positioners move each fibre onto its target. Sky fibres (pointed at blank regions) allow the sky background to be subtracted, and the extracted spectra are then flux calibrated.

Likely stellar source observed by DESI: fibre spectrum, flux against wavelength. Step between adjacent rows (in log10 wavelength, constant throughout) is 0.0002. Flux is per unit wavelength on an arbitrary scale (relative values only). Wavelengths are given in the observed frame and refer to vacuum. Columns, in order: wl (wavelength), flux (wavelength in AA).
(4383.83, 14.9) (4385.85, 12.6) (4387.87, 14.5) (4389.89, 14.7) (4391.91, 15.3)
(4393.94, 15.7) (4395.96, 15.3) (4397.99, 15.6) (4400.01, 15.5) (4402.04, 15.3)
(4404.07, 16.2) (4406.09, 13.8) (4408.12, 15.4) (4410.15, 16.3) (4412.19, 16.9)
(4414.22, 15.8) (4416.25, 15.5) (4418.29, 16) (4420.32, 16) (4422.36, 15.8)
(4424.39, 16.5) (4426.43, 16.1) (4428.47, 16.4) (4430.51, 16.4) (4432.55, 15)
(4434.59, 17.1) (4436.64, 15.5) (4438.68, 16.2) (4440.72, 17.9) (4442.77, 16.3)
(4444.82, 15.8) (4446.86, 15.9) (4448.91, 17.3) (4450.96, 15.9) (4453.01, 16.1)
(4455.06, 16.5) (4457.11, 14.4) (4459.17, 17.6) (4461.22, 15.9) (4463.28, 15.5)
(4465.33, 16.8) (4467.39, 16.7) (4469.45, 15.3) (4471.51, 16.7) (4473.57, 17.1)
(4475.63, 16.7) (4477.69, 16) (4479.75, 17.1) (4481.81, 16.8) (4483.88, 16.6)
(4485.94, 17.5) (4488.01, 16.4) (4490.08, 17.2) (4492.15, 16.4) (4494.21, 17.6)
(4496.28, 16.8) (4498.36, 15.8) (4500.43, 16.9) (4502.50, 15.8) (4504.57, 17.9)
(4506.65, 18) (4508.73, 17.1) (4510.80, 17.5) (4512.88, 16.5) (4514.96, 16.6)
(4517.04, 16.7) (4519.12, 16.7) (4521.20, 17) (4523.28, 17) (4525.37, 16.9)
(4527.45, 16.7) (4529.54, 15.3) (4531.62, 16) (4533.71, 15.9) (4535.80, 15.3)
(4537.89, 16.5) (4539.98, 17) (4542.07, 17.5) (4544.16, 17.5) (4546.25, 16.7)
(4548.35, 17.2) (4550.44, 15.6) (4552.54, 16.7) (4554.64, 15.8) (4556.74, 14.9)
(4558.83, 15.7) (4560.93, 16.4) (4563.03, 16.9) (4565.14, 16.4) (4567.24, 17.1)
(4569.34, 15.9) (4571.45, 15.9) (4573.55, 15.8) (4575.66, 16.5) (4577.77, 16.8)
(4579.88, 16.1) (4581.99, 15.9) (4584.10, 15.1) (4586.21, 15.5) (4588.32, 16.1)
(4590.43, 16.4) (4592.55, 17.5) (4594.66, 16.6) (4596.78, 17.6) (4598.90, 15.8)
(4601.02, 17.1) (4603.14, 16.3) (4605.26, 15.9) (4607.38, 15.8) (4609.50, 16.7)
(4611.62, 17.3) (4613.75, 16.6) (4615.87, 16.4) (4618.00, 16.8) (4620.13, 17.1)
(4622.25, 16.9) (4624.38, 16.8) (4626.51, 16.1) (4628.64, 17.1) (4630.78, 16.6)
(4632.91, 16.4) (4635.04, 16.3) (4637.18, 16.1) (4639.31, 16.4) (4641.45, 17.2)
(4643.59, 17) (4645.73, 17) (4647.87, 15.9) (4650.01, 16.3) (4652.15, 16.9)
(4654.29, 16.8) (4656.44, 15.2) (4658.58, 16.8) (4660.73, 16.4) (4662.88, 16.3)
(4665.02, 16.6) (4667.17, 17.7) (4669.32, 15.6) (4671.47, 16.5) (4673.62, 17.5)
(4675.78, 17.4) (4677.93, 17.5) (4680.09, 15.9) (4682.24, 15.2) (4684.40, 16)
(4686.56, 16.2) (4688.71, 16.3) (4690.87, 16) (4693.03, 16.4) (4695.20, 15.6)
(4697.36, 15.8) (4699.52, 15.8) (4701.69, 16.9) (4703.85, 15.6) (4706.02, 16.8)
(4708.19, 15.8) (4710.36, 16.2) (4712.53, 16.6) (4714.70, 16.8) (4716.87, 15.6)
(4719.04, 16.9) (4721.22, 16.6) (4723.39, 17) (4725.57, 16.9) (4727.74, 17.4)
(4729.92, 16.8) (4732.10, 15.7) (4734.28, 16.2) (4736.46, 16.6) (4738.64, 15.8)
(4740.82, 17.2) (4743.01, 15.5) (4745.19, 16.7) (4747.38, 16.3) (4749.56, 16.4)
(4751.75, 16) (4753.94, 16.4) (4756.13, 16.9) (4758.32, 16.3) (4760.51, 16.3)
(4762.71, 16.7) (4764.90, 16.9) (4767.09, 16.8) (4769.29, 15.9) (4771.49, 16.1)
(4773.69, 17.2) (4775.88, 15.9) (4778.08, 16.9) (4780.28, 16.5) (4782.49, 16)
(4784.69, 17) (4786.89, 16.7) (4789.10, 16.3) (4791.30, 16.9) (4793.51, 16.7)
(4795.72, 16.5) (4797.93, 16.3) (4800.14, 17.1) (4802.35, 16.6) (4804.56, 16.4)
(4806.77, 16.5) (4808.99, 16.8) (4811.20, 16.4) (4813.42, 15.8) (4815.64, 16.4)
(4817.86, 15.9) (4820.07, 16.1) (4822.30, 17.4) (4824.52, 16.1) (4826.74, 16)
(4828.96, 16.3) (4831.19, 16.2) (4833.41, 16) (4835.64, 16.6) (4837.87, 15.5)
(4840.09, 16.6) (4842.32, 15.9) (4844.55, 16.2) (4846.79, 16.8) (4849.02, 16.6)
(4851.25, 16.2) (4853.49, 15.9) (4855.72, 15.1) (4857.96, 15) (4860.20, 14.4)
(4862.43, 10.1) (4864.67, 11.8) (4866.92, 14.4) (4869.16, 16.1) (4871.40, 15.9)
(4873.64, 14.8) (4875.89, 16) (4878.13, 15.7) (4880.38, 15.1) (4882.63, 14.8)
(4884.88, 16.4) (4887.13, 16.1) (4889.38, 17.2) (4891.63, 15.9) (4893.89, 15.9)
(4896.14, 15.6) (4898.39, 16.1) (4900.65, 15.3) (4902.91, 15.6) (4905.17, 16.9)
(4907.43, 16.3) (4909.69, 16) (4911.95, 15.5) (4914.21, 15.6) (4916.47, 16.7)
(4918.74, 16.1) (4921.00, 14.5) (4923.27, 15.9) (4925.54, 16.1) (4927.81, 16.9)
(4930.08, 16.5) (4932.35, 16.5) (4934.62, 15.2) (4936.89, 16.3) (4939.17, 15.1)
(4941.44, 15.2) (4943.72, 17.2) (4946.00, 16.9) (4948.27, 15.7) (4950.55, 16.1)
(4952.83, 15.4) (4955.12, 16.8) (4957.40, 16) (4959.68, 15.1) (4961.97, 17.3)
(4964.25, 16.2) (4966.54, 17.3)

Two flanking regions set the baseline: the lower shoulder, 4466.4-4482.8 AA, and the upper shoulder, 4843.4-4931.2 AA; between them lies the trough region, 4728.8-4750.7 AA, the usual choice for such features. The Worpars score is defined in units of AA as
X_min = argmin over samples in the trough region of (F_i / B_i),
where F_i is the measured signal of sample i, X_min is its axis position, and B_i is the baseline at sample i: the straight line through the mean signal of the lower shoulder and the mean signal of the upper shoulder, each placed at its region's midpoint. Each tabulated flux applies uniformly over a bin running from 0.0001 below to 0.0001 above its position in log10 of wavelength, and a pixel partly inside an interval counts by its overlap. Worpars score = 4743.01 AA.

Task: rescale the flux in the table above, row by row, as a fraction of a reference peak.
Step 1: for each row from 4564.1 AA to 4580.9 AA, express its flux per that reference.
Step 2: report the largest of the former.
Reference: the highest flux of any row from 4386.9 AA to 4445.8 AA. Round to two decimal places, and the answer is 0.96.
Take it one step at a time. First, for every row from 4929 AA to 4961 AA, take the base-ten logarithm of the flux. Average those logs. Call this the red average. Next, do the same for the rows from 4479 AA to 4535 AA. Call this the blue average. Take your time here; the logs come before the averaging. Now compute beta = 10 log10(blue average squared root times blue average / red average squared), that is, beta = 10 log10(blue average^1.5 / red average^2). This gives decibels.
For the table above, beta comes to -0.29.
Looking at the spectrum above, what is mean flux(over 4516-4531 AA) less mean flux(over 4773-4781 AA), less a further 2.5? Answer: -2.5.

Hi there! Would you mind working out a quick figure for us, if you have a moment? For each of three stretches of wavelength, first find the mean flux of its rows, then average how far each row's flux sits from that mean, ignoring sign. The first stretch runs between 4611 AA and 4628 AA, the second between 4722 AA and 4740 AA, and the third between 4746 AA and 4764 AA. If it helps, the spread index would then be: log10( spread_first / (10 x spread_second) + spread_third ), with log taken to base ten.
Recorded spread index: -0.60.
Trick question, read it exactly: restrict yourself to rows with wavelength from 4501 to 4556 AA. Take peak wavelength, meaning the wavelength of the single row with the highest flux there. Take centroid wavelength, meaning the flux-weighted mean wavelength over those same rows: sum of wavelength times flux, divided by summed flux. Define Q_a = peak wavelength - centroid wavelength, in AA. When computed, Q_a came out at -21.7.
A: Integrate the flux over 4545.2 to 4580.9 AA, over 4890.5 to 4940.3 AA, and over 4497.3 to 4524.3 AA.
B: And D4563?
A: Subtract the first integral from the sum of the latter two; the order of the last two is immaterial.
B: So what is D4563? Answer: 669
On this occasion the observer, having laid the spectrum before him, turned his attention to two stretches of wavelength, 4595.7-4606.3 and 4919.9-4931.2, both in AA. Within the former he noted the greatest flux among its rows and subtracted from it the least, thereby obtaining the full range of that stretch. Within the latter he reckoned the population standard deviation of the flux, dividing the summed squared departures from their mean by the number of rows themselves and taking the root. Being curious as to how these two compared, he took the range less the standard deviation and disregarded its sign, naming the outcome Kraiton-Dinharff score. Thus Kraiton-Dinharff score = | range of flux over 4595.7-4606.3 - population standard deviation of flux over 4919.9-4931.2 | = 0.98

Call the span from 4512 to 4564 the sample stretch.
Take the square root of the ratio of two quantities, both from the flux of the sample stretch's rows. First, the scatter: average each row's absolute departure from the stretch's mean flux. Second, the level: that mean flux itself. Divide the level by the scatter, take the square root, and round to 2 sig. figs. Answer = 5.4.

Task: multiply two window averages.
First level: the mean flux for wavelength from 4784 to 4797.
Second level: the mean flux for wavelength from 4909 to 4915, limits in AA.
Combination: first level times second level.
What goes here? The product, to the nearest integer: 262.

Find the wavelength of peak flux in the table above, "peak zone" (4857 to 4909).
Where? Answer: 4889.38 AA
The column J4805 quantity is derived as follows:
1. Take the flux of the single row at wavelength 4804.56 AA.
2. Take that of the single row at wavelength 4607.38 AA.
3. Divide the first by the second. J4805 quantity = 1.038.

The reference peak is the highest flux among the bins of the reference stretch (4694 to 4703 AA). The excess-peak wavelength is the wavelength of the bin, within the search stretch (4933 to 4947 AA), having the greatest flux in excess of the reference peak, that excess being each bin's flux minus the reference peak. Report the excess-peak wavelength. 4943.72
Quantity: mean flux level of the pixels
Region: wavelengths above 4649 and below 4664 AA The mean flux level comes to 16.4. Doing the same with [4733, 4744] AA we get 16.3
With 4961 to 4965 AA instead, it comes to 16.8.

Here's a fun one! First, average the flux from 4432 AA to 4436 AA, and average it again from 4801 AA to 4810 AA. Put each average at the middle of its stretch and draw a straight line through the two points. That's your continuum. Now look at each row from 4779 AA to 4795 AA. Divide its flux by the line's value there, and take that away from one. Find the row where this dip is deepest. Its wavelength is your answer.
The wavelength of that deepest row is 4782.49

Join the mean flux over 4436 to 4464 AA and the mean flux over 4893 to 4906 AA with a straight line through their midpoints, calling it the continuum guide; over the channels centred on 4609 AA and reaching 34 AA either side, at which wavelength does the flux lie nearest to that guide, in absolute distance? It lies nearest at 4588.32 AA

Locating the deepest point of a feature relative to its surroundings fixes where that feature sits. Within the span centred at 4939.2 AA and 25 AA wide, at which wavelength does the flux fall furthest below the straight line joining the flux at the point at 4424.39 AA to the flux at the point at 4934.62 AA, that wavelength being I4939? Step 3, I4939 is 4939.17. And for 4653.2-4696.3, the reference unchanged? 4656.44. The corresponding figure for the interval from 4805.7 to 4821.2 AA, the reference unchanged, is 4813.42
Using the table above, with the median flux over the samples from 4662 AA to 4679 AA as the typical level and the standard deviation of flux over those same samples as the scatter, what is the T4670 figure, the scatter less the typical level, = -16.3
